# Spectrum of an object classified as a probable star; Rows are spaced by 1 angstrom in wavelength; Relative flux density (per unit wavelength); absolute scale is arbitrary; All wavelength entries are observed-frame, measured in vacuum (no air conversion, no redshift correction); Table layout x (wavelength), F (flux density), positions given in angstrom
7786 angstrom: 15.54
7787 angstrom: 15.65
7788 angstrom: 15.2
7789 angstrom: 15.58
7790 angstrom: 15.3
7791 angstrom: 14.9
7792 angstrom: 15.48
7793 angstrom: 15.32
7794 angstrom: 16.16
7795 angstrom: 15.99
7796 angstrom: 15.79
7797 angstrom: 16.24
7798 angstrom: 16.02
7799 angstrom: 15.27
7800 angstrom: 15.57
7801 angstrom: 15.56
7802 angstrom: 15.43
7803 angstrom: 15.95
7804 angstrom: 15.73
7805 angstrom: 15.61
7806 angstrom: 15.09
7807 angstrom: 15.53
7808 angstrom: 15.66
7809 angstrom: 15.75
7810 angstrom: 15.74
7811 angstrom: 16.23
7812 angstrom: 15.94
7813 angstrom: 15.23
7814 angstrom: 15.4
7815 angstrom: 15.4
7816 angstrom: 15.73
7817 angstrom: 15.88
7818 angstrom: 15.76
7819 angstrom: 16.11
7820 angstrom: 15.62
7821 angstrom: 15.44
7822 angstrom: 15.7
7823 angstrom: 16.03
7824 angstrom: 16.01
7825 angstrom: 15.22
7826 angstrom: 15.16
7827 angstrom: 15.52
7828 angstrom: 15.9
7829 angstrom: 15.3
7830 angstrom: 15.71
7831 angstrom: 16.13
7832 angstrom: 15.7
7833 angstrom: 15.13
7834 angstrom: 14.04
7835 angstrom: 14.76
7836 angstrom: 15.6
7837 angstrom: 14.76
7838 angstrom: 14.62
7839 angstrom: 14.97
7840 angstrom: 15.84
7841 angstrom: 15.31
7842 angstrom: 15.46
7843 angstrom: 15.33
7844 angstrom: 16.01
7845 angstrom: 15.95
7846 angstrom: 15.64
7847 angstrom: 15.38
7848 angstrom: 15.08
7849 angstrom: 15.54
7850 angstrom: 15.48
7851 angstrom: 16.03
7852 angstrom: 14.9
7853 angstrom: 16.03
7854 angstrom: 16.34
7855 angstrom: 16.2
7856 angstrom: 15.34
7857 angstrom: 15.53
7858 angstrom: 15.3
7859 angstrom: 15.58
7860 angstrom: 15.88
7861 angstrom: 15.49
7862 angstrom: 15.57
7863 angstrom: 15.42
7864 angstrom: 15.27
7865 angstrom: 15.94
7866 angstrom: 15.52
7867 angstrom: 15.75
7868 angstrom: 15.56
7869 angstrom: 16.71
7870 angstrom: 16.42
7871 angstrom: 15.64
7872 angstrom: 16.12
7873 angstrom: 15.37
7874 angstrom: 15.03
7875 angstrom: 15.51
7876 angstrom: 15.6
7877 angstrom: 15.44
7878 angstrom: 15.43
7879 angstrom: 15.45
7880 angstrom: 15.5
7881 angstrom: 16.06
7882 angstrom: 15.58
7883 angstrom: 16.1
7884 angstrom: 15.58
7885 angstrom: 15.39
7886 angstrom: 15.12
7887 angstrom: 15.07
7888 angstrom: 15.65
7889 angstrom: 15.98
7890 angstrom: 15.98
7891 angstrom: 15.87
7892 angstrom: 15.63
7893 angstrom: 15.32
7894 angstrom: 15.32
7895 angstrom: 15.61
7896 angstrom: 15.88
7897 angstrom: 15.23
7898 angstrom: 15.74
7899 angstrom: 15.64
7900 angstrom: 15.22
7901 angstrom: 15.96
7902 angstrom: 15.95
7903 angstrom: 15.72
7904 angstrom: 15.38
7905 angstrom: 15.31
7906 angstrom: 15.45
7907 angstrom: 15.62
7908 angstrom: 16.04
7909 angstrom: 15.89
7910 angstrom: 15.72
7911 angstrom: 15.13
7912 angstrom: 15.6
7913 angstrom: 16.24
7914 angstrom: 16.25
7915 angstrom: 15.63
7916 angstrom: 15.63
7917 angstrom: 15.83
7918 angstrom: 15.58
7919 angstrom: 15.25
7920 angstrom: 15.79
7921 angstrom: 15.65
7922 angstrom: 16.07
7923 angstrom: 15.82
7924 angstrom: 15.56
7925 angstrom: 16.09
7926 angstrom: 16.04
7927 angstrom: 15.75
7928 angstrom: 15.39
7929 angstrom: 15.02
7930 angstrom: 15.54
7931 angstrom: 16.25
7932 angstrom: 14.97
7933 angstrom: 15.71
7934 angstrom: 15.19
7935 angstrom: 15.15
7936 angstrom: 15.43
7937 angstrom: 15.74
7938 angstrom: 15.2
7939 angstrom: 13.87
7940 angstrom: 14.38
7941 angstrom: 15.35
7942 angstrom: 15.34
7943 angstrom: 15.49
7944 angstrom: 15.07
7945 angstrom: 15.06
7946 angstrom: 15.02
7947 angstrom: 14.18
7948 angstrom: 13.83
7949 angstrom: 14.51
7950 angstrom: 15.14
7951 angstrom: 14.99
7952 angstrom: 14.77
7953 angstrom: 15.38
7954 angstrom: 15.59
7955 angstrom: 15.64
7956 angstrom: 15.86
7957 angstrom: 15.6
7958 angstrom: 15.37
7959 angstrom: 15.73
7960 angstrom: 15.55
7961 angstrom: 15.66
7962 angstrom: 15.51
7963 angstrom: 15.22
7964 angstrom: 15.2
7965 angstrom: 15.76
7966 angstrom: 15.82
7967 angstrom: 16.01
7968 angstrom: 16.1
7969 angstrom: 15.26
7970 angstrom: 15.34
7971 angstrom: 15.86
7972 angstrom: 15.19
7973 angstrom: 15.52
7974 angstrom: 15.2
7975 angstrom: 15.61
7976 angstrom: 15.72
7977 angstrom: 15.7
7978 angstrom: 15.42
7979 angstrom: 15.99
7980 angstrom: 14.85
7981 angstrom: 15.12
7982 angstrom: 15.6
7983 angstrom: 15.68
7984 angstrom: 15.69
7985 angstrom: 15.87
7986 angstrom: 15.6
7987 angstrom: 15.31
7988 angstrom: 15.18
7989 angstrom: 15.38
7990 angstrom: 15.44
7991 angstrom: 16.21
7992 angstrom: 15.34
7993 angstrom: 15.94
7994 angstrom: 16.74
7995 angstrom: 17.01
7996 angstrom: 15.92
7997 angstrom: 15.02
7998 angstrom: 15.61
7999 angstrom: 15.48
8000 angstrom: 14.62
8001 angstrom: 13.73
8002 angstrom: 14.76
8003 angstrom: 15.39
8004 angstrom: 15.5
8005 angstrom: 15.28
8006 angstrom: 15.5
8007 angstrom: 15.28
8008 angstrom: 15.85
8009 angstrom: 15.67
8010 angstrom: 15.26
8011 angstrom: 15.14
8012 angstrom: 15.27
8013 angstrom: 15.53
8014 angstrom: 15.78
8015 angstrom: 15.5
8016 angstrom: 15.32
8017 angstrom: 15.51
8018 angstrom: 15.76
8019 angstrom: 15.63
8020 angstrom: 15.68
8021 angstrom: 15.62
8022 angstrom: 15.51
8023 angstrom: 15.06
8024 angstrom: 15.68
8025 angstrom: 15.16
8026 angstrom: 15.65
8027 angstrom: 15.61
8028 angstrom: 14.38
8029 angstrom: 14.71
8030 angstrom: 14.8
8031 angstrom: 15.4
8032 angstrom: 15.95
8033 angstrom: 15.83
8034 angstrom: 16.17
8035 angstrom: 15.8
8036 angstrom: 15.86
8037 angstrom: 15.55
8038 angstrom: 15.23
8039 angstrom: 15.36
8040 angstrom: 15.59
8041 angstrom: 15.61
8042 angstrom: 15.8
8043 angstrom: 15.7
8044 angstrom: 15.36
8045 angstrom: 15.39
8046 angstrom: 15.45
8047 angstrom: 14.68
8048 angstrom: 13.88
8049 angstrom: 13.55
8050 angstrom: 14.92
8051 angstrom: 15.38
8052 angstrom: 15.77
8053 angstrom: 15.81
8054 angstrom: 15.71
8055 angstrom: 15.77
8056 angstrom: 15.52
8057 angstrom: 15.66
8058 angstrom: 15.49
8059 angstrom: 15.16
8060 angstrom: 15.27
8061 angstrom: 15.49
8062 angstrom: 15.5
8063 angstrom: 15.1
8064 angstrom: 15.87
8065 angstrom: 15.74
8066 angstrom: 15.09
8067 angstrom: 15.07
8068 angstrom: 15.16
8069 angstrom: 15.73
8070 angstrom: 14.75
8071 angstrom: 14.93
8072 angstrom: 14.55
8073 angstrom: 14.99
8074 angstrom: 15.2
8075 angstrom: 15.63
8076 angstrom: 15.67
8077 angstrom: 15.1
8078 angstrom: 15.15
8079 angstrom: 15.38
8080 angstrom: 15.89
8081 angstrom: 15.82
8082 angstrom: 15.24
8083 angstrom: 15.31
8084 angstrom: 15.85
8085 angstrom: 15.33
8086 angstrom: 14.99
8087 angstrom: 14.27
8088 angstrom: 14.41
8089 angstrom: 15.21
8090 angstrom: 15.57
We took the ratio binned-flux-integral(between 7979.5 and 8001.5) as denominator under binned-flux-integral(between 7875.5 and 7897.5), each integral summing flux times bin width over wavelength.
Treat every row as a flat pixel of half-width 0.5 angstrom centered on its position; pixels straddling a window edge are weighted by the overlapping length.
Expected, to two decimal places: 1.00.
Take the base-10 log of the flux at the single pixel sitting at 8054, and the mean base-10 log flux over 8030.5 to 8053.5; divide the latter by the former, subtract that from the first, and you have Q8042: 0.204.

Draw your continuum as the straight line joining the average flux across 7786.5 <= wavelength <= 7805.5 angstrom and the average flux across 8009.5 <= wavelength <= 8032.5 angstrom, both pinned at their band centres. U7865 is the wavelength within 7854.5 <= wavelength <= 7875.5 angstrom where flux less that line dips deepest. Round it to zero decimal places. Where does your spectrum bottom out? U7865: 7874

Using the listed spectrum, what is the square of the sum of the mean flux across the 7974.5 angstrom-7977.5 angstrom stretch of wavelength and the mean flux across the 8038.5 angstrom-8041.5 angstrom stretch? 973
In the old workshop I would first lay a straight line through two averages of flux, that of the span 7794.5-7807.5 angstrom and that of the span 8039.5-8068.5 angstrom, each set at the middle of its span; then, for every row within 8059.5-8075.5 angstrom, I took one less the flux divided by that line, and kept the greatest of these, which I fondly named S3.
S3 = 0.049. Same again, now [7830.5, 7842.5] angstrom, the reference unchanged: 0.102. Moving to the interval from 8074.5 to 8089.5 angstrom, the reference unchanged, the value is 0.066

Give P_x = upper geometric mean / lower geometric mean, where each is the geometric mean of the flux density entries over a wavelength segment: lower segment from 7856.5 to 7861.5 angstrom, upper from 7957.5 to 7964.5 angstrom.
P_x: 0.994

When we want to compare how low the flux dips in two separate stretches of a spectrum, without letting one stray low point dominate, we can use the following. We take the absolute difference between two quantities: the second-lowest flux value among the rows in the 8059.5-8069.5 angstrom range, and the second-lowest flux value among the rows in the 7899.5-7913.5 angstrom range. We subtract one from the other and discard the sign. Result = 0.13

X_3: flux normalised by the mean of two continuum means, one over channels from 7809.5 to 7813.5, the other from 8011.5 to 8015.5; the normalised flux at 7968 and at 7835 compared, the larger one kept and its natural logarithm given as 0.0282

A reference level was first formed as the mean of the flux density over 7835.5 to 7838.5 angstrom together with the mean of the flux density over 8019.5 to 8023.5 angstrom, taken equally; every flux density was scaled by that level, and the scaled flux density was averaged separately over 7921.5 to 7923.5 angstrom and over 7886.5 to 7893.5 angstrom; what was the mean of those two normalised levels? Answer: 1.04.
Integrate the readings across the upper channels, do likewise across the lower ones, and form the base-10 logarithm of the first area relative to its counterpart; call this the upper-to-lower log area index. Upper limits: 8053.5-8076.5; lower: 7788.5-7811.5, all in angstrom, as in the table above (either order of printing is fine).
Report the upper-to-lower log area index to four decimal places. -0.0083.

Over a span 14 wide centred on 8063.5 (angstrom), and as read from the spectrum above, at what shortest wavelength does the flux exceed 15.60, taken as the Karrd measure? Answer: 8057 angstrom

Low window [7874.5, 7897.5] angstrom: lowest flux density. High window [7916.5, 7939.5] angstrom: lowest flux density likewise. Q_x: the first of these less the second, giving 1.2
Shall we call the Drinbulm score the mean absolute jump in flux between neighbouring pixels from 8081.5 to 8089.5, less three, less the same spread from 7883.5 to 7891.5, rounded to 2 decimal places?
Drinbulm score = -2.77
